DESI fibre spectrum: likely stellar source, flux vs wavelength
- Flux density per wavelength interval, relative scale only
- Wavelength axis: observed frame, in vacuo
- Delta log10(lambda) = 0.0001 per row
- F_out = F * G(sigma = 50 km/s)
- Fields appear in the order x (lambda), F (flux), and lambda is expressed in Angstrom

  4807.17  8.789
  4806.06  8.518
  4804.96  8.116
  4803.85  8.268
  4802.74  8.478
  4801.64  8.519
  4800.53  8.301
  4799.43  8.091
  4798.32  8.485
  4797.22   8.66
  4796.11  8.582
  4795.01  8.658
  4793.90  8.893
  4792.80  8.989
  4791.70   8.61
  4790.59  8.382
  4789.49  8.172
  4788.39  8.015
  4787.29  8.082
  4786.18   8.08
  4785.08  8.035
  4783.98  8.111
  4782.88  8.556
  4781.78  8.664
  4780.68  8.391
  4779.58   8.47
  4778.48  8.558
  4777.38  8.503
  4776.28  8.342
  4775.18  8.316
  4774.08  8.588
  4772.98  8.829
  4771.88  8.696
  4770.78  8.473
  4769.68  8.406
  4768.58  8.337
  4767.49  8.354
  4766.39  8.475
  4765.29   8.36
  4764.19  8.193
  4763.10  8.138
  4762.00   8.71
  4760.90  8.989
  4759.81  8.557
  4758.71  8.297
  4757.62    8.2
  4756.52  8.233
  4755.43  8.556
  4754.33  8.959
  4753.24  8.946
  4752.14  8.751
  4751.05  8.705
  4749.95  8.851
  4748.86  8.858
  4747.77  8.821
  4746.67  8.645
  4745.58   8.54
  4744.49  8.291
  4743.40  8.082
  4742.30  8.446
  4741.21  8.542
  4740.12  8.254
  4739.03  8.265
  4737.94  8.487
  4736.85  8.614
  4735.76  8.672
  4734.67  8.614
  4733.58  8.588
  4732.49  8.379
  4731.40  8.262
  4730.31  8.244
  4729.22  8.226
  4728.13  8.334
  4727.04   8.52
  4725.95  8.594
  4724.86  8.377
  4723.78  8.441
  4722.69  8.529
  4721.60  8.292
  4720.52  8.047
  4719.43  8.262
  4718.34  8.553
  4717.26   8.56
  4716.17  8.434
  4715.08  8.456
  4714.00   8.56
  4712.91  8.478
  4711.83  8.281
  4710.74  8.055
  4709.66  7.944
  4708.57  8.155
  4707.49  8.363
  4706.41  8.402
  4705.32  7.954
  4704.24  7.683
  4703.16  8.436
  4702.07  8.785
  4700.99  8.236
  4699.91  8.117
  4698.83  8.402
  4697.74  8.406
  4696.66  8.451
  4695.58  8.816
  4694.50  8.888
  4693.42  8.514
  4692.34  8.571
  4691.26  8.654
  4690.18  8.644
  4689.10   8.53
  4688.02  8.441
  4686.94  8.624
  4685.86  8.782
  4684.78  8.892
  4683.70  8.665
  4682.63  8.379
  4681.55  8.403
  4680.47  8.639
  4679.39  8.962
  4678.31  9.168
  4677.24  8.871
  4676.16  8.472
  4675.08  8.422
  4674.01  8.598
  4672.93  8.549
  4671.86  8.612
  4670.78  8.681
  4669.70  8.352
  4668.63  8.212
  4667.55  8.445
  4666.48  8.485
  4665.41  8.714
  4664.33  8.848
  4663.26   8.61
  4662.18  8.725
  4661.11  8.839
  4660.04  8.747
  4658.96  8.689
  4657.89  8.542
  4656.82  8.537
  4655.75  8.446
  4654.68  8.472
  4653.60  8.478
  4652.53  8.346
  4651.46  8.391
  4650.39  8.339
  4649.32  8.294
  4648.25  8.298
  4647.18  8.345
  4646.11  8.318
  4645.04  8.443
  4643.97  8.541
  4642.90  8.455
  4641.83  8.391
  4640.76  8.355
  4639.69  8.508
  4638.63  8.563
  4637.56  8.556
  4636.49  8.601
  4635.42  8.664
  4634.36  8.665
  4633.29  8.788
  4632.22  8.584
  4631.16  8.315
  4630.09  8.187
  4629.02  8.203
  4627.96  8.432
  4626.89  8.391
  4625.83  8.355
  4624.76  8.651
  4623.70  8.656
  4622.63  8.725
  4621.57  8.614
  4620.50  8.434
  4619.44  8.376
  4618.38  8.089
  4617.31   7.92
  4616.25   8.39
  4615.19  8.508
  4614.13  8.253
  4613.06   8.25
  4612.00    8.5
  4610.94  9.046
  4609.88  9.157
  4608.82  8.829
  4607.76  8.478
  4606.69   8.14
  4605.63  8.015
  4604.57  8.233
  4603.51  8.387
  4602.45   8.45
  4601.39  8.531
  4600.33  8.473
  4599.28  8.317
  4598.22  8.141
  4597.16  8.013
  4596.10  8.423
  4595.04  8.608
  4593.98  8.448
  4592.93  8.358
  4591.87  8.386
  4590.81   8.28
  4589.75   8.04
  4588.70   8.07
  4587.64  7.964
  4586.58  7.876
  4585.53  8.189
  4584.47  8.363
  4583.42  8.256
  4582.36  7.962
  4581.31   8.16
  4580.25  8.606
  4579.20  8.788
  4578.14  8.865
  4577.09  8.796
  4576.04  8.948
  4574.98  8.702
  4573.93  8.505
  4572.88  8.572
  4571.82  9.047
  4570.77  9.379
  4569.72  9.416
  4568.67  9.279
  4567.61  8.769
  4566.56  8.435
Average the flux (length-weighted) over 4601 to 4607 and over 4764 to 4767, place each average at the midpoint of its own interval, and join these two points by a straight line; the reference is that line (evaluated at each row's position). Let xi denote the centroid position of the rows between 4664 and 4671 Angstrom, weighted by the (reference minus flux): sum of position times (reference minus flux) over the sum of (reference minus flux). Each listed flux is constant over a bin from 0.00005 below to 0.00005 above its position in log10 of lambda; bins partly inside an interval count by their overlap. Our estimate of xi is 4666.5 Angstrom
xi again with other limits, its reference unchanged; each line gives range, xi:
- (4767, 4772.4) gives 4771.3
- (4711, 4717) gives 4714.5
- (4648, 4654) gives 4652.8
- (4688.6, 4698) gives 4693.2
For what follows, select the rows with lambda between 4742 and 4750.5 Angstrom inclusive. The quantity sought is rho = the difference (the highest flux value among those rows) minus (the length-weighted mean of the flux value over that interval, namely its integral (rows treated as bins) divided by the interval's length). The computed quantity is 0.29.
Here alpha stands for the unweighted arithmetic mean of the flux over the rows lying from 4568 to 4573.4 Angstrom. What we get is 9.14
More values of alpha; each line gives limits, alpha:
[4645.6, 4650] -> 8.31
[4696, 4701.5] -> 8.32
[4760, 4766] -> 8.48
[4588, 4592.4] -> 8.19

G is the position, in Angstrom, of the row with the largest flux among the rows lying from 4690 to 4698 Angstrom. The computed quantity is 4694.50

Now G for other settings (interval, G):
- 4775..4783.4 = 4781.78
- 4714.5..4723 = 4717.26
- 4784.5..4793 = 4792.80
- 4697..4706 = 4702.07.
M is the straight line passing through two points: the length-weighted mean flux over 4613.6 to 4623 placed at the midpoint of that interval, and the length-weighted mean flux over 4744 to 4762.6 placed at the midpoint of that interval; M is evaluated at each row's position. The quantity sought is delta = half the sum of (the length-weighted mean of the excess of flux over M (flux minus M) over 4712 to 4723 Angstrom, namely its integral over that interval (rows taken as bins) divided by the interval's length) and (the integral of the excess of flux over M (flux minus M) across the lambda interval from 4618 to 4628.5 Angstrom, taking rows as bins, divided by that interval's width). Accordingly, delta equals -0.03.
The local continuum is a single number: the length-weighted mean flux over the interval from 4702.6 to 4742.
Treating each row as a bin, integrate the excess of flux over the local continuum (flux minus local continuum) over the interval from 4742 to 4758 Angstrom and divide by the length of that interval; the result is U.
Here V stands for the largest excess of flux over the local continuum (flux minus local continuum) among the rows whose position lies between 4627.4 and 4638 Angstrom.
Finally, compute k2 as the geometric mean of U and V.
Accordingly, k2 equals 0.32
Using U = 0.240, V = 0.43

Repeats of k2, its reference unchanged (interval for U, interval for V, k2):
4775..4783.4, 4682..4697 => 0.26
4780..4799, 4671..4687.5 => 0.24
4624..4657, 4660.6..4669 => 0.21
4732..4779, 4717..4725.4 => 0.18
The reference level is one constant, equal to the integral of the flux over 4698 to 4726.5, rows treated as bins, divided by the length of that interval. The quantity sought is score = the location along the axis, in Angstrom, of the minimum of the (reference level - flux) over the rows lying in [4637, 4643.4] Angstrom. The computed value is 4638.63 Angstrom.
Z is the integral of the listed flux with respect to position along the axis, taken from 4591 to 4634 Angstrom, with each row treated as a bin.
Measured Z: 362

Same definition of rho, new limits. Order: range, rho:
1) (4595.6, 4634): 0.73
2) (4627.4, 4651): 0.34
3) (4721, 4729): 0.16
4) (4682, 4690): 0.28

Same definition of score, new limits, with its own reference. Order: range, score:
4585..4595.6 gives 4595.04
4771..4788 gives 4772.98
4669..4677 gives 4670.78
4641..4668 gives 4664.33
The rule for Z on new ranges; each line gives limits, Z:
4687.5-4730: 357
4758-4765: 59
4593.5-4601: 63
